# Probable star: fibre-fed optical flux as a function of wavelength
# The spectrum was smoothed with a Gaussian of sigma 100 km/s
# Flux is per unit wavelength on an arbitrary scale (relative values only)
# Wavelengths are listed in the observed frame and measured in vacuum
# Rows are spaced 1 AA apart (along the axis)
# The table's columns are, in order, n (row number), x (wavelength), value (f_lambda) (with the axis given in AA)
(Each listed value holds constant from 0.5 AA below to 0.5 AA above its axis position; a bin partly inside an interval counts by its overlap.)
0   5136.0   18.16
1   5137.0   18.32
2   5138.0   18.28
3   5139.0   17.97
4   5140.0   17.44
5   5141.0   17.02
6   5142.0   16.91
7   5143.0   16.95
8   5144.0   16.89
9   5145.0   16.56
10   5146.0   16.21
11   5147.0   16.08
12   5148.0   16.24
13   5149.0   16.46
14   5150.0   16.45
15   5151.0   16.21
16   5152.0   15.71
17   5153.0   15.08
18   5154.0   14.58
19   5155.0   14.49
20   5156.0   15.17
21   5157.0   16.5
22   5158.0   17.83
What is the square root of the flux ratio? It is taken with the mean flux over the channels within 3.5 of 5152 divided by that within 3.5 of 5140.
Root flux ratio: 0.942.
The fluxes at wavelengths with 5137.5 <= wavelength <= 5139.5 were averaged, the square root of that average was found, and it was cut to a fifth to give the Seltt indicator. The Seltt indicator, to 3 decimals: 0.851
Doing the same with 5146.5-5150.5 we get 0.808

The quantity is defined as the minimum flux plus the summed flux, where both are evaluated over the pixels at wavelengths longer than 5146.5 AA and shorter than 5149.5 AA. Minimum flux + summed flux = 64.9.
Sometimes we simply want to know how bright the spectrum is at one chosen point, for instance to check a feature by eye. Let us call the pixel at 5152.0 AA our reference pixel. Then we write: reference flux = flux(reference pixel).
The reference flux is 15.71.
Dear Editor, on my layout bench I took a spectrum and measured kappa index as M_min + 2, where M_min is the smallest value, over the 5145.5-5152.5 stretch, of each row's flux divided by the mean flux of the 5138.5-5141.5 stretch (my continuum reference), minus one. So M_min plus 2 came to 1.90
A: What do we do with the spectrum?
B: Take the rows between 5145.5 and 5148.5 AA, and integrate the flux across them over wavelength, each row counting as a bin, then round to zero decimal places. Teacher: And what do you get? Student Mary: 49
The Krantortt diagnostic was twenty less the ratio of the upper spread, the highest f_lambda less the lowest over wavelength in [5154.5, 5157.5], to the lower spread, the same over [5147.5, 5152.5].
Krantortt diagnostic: 17.3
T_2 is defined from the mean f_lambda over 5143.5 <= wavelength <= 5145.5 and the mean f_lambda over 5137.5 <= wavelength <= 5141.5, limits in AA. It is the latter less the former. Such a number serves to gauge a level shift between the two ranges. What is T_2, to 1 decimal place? 1.0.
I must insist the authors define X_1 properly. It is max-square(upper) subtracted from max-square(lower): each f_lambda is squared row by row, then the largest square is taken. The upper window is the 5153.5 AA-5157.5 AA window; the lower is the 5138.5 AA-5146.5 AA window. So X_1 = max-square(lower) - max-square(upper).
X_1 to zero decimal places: 51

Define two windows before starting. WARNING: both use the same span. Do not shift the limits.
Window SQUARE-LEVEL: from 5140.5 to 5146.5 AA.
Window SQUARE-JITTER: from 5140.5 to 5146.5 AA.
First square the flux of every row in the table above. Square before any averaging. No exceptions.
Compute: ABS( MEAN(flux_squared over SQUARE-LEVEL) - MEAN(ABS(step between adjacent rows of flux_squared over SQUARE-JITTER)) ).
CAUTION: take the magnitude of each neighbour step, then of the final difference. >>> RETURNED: 275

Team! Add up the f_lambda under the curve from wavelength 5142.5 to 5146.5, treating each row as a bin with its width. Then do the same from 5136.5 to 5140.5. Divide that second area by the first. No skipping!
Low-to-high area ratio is 1.08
